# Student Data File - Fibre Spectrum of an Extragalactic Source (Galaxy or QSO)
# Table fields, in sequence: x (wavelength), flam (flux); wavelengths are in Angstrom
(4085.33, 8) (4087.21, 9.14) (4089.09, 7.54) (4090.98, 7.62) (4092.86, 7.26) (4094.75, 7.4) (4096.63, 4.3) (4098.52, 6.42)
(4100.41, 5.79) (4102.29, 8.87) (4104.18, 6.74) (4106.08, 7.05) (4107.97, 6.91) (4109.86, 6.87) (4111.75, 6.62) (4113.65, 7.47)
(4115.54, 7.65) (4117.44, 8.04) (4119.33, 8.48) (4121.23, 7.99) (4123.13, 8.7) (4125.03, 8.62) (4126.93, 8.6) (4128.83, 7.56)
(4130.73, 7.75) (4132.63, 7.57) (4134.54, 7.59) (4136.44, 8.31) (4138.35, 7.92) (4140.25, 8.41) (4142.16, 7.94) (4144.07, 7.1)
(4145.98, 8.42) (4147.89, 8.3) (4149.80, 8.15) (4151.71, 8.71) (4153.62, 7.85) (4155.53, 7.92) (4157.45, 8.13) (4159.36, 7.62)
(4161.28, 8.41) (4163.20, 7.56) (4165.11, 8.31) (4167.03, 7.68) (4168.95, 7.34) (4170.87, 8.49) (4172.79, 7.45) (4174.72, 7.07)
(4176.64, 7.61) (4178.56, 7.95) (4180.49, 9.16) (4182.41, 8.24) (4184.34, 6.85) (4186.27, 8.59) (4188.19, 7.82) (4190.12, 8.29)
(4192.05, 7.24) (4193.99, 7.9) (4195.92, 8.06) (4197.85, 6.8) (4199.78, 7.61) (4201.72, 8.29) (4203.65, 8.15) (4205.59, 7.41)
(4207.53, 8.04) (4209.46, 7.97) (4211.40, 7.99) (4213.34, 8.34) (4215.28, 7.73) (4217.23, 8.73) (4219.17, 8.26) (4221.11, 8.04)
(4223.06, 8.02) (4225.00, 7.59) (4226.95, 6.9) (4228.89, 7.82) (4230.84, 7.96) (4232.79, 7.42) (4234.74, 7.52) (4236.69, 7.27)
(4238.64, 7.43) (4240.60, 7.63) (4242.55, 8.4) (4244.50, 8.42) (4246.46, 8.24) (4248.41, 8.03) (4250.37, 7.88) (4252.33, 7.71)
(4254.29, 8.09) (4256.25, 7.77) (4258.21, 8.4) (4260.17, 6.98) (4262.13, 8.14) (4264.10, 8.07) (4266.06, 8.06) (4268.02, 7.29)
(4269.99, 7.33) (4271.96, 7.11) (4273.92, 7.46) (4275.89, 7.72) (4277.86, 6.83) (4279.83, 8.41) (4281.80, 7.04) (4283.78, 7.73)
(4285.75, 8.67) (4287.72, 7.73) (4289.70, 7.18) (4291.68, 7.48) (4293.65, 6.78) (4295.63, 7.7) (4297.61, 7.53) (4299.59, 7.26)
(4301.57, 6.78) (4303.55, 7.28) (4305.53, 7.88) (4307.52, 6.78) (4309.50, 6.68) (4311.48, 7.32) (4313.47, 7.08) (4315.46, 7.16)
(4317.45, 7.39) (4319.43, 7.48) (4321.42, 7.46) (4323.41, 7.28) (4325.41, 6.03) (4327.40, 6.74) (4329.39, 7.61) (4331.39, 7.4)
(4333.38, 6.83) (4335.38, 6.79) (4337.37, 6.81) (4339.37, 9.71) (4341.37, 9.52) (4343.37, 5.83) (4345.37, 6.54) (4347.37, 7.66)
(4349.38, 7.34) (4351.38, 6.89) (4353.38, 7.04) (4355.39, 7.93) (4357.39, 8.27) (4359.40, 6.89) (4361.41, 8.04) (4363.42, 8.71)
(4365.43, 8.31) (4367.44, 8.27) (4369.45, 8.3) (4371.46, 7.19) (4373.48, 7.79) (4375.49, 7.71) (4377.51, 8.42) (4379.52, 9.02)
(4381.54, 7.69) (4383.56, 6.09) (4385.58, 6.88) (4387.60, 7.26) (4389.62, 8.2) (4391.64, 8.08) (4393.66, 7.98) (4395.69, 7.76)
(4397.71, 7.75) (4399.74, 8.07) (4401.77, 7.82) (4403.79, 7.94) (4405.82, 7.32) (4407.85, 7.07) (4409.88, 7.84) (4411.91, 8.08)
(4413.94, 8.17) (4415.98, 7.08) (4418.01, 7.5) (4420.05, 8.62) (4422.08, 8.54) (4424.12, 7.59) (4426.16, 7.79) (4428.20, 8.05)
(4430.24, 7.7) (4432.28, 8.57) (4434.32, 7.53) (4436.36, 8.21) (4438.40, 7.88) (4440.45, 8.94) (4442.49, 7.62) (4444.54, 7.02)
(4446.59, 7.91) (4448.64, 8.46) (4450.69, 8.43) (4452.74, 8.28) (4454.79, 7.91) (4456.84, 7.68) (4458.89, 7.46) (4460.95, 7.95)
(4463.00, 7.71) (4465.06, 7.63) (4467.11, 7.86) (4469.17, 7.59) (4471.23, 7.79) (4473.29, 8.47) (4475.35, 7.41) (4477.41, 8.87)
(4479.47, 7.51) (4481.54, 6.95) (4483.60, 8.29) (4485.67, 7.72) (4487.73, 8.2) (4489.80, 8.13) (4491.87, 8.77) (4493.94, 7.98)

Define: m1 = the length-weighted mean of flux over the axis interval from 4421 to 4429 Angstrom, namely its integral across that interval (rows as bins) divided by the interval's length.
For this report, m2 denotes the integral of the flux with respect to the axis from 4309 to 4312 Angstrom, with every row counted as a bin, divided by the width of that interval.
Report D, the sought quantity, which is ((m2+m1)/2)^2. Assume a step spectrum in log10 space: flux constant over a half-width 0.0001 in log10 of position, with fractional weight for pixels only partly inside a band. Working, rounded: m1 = 8.0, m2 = 7.01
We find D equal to 56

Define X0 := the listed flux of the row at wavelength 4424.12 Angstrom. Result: 7.59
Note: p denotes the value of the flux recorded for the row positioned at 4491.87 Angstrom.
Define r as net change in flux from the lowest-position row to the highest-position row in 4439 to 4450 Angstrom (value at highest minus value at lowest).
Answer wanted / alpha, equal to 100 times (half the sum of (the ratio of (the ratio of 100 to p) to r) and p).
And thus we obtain -749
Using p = 8.77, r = -0.5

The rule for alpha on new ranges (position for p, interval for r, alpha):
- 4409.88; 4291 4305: -2797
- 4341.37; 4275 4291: -497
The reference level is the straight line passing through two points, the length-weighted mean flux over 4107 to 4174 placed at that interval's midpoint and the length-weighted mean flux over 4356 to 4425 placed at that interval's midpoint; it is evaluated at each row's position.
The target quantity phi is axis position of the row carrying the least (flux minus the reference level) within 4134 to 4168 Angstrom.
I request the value 4144.07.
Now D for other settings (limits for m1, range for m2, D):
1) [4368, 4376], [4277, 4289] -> 60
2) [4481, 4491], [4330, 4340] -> 59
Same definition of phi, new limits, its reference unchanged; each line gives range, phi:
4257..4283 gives 4277.86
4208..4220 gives 4215.28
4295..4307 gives 4301.57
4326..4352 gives 4343.37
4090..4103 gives 4096.63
